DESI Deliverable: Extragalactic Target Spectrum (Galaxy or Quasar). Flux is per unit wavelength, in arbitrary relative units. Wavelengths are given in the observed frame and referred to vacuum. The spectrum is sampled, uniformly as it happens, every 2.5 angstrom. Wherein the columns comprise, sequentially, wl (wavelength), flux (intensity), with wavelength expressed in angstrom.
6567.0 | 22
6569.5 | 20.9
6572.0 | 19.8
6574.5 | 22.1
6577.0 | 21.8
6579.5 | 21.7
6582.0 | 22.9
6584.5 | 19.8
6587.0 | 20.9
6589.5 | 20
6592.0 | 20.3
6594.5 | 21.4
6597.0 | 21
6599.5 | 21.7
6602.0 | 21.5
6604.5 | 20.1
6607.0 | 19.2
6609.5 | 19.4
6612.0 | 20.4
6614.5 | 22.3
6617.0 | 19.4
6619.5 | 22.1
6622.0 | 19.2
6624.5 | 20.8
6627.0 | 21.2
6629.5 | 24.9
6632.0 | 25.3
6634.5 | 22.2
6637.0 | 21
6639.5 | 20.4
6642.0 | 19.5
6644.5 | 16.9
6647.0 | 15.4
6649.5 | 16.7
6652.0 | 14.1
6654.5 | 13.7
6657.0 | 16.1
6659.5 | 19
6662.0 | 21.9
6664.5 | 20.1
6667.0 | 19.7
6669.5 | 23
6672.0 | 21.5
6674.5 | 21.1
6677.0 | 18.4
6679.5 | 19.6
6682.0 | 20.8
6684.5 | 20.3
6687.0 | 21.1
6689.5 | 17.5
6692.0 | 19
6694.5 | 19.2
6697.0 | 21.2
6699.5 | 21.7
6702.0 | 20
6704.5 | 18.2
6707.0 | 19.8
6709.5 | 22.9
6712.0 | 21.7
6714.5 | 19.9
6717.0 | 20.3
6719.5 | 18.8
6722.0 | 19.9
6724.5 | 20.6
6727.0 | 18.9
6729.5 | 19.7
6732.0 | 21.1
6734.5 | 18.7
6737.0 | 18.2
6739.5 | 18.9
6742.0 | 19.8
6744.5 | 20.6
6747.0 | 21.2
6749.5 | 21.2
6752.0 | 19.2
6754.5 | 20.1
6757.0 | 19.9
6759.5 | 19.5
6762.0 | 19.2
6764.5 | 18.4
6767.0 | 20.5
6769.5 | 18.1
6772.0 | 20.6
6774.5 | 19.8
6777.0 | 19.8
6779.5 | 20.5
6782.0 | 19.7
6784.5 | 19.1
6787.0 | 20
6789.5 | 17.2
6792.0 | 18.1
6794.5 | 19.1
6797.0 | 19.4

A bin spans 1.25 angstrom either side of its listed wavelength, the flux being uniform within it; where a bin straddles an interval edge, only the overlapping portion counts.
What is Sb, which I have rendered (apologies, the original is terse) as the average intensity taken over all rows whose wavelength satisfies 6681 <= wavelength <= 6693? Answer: 19.7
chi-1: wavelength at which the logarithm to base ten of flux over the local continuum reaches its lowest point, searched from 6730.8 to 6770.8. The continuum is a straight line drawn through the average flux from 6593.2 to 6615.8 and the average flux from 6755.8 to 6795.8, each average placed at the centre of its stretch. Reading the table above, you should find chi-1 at 6737.0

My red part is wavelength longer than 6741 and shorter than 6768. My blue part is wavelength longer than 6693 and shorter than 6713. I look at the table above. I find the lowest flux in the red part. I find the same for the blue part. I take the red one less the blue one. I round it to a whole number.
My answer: 0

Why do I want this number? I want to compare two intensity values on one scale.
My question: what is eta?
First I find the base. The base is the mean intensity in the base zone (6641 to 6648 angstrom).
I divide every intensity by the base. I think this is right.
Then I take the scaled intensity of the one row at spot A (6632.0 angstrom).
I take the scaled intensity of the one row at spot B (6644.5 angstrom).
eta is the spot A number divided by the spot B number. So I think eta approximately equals 1.50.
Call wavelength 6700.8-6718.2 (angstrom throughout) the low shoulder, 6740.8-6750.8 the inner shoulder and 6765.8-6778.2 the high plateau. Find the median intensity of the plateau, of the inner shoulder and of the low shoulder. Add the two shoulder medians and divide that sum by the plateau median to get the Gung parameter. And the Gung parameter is 2.07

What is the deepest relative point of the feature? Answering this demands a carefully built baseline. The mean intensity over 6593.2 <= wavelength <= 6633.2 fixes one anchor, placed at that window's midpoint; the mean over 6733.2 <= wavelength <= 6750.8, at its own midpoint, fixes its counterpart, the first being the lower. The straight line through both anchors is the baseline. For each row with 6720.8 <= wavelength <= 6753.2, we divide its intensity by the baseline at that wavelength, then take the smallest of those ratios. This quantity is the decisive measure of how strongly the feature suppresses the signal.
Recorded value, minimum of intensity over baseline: 0.92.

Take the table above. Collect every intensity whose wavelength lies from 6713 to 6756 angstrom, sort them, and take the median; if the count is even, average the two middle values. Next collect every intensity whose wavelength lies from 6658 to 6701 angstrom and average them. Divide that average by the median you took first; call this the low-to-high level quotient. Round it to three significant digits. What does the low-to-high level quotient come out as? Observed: 1.02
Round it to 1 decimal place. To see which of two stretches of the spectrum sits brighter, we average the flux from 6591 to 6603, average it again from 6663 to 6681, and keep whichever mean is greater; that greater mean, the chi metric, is 21.2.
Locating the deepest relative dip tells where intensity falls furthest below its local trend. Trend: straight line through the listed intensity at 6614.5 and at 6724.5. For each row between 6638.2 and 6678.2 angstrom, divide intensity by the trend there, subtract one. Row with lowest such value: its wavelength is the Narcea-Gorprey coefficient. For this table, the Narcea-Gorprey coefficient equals 6654.5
